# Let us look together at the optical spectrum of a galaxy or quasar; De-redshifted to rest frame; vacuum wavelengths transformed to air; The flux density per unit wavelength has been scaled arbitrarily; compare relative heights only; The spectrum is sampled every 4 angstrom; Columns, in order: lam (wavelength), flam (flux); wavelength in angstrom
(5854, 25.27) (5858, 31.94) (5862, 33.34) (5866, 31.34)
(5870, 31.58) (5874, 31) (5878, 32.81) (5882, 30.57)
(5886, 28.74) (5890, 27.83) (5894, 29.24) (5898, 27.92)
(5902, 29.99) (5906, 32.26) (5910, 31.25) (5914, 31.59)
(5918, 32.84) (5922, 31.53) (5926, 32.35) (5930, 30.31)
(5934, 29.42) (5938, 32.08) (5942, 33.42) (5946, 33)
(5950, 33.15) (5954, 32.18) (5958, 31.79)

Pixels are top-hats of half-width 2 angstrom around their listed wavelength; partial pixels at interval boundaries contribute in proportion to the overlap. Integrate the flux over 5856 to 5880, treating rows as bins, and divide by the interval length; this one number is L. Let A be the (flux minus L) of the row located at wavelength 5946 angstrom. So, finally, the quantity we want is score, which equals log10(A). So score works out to 0.0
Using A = 1.0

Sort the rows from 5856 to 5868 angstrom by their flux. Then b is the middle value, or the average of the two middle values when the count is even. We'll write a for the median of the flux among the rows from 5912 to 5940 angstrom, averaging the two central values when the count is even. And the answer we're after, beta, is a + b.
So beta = 63.5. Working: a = 31.6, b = 31.9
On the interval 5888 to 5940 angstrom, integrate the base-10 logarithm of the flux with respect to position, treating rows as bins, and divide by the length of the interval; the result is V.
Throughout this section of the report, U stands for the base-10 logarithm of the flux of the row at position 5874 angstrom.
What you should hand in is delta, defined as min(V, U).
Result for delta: 1.49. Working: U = 1.49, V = 1.49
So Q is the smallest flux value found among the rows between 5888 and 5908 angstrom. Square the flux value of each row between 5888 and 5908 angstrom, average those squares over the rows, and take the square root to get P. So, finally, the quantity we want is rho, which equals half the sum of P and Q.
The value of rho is 28.7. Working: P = 29.5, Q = 27.83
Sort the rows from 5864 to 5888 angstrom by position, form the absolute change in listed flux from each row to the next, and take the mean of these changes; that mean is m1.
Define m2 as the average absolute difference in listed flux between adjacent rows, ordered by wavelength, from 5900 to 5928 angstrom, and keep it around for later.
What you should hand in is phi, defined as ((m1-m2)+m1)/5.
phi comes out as 0.30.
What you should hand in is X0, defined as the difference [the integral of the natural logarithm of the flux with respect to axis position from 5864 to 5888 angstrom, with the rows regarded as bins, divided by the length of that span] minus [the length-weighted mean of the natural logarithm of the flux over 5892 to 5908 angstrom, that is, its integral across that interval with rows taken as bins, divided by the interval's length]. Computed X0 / 0.04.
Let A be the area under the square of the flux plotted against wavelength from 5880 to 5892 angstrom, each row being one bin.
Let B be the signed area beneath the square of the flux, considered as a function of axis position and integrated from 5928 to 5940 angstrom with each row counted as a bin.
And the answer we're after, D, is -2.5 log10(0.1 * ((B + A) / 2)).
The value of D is -7.57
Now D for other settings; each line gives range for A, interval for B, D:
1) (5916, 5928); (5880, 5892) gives -7.63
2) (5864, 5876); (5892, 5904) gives -7.60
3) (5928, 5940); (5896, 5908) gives -7.61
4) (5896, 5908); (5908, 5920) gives -7.66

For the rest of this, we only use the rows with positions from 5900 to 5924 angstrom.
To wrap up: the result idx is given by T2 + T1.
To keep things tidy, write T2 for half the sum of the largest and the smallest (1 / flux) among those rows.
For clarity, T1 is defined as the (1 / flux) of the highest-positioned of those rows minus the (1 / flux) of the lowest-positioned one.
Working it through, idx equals 0.0303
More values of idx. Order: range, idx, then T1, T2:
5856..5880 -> 0.0303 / -0.0008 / 0.0311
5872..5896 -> 0.0351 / 0.0019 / 0.0332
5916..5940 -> 0.0329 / 0.0007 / 0.0322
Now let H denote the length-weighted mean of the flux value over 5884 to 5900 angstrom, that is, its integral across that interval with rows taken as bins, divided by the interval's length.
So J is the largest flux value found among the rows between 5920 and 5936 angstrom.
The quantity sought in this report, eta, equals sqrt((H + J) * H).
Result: 41.6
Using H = 28.4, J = 32.35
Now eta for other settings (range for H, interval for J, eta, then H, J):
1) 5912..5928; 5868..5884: 45.6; 32.1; 32.81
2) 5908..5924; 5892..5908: 45.1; 31.8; 32.26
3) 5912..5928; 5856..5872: 45.8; 32.1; 33.34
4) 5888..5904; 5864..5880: 42.1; 28.7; 32.81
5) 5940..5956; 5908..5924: 46.5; 32.9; 32.84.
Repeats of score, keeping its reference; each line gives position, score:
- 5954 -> -0.7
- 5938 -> -1.1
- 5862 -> 0.1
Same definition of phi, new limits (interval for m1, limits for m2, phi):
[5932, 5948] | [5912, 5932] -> 0.32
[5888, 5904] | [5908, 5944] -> 0.37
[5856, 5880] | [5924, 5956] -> 0.24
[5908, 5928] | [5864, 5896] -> 0.11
